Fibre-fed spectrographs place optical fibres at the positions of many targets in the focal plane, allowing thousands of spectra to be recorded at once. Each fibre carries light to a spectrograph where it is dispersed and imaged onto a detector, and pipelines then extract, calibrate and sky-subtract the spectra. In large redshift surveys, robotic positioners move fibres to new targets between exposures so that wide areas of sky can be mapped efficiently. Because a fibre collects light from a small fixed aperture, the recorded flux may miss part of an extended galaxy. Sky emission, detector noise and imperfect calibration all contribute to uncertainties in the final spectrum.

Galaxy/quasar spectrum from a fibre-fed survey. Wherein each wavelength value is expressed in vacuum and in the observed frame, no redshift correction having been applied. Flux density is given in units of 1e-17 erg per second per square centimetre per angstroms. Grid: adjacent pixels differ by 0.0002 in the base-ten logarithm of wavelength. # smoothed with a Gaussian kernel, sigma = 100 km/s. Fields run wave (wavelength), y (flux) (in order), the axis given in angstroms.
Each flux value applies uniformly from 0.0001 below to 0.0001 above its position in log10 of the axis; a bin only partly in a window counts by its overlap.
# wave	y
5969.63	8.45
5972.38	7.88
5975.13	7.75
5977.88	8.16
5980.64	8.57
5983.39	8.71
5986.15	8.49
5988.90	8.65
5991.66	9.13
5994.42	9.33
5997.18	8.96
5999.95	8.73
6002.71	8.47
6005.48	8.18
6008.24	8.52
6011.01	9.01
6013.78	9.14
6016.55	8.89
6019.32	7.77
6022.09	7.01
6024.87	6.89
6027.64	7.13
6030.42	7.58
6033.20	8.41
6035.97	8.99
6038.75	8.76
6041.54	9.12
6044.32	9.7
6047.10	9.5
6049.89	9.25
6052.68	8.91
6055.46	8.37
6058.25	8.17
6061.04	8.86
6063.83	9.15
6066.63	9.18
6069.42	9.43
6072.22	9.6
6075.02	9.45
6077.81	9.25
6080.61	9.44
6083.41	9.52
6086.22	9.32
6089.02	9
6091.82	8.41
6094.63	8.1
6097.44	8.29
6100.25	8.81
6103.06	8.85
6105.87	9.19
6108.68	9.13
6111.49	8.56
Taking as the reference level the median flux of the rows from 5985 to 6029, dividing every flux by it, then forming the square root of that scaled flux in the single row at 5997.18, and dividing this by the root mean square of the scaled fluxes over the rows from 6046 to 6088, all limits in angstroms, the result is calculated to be 0.96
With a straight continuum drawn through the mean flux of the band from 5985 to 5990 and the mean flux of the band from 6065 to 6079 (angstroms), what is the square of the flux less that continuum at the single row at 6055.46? 0.7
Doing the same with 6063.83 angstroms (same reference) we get 0.0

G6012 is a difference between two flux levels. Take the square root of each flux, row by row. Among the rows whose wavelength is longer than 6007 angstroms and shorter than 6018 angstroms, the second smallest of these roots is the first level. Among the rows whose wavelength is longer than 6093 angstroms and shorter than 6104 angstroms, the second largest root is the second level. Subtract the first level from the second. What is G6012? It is -0.01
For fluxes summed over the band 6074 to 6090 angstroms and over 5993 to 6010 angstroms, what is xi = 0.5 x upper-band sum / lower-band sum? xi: 0.54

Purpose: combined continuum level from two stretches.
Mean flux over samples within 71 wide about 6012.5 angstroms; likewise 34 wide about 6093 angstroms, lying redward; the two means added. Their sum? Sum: 17.5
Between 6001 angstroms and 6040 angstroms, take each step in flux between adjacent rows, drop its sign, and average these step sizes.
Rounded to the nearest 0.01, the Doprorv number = 0.45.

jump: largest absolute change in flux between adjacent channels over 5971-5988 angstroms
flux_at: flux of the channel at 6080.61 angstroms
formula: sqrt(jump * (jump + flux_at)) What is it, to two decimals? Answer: 2.01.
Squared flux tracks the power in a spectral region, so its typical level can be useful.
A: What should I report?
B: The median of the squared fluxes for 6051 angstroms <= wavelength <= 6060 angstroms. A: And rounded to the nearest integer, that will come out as 70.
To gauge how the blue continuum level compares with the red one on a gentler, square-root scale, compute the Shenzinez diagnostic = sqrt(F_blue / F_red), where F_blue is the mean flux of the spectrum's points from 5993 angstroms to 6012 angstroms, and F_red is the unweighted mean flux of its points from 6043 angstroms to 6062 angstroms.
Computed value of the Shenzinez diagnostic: 0.987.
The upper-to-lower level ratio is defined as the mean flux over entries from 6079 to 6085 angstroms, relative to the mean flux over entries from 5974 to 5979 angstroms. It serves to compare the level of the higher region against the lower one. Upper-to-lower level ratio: 1.19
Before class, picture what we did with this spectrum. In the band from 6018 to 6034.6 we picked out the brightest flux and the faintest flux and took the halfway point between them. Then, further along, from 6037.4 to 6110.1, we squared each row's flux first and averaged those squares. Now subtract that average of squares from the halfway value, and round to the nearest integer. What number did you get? -74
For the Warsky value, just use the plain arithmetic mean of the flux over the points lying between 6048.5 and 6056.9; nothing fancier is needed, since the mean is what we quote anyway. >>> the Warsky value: 8.84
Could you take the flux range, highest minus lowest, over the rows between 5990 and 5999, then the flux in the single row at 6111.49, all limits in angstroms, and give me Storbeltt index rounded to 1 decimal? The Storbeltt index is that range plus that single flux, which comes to 8.9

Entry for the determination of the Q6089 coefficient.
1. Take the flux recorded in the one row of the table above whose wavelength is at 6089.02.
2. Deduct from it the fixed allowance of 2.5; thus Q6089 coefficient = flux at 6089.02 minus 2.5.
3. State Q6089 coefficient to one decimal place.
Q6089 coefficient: 6.5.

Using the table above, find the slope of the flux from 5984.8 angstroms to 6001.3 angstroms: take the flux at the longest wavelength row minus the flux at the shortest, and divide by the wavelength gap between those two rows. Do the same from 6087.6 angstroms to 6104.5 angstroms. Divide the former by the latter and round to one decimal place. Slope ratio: -1.6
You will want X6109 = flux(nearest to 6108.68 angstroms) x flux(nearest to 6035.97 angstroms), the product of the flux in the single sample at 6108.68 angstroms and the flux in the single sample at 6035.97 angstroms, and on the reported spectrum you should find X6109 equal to 82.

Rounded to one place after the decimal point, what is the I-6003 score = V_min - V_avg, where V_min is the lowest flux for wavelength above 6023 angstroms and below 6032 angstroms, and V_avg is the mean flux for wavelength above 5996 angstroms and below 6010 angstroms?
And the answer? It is -1.7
